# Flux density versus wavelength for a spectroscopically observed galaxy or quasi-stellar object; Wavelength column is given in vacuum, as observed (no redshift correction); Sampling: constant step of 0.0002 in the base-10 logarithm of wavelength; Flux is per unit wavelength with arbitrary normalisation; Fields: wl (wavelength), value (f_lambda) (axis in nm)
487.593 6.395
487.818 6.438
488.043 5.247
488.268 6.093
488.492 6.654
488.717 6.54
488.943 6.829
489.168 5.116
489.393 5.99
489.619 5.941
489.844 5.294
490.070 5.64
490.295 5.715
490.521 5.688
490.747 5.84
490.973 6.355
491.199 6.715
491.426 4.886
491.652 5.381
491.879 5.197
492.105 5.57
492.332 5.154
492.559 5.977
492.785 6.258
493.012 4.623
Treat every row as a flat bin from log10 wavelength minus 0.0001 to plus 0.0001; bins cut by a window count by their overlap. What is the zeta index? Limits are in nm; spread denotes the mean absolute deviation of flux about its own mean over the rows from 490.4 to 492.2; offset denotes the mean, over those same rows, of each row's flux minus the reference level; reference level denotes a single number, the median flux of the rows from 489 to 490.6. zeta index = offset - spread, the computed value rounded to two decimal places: -0.43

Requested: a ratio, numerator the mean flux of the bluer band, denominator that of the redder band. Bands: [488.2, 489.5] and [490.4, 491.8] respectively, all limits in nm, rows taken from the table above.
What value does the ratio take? 1.07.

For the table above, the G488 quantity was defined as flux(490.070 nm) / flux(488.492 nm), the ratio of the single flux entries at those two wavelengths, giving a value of 0.85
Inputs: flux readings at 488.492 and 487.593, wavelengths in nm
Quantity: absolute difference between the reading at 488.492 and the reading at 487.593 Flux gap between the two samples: 0.26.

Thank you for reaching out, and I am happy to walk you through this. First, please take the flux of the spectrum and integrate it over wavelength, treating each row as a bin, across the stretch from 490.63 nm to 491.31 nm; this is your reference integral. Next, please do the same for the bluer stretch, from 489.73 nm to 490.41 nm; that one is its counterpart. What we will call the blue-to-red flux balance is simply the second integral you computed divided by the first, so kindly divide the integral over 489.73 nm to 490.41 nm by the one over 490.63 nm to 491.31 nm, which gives 0.88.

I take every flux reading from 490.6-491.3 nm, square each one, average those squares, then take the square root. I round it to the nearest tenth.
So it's 6.3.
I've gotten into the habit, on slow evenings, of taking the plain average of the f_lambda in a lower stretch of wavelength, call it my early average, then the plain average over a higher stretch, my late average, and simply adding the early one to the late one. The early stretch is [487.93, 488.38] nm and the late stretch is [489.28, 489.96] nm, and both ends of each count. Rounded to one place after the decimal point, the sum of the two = 11.4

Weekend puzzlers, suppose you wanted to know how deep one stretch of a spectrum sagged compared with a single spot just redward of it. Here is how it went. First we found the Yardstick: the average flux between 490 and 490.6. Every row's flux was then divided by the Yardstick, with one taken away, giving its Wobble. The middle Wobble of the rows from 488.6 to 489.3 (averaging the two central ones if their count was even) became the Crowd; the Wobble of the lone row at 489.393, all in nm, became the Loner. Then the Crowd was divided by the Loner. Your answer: 2.8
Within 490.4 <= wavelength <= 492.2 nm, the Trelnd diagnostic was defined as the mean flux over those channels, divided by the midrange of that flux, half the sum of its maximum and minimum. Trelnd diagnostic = 0.98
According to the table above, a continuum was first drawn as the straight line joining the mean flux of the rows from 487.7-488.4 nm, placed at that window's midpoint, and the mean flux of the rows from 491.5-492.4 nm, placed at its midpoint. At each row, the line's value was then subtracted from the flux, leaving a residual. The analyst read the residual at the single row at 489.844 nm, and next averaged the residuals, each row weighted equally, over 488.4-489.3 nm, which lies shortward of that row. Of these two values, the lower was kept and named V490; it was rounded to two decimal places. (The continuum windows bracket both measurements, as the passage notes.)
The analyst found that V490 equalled -0.36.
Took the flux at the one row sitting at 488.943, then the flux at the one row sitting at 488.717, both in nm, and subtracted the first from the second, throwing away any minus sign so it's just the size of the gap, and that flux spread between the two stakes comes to 0.29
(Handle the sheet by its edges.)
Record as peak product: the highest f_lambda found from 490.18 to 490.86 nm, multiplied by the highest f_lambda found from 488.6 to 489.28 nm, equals 39.9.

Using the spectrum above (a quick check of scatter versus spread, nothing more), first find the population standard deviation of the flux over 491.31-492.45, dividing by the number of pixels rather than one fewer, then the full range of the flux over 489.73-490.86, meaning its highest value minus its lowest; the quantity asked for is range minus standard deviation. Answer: 0.32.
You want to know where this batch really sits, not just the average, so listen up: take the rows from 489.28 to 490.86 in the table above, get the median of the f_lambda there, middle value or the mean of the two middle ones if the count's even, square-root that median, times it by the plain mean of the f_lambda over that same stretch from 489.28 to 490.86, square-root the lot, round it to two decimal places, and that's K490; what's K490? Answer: 3.70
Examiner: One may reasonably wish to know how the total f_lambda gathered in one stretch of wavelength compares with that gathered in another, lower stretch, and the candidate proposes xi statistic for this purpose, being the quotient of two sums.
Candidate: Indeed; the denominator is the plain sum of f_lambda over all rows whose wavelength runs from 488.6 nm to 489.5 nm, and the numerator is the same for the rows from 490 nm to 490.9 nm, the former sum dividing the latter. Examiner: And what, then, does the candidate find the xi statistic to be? 0.93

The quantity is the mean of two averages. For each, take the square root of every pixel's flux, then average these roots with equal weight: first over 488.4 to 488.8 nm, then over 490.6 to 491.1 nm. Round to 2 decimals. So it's 2.52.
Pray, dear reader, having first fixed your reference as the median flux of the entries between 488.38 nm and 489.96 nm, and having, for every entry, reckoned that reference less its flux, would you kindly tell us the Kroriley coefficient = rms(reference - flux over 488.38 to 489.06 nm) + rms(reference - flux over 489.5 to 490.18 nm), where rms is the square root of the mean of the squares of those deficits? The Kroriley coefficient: 1.15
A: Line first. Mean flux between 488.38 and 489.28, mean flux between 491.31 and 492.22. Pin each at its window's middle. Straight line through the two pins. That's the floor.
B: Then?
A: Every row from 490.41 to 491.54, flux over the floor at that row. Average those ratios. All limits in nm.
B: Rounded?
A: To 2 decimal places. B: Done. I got 1.07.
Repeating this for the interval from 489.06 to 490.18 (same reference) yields 0.93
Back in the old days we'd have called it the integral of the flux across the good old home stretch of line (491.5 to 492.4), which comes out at 4.8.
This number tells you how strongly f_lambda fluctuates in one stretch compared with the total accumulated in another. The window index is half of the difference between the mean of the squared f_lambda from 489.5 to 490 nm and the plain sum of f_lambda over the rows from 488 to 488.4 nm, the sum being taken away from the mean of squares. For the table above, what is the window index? 10.2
